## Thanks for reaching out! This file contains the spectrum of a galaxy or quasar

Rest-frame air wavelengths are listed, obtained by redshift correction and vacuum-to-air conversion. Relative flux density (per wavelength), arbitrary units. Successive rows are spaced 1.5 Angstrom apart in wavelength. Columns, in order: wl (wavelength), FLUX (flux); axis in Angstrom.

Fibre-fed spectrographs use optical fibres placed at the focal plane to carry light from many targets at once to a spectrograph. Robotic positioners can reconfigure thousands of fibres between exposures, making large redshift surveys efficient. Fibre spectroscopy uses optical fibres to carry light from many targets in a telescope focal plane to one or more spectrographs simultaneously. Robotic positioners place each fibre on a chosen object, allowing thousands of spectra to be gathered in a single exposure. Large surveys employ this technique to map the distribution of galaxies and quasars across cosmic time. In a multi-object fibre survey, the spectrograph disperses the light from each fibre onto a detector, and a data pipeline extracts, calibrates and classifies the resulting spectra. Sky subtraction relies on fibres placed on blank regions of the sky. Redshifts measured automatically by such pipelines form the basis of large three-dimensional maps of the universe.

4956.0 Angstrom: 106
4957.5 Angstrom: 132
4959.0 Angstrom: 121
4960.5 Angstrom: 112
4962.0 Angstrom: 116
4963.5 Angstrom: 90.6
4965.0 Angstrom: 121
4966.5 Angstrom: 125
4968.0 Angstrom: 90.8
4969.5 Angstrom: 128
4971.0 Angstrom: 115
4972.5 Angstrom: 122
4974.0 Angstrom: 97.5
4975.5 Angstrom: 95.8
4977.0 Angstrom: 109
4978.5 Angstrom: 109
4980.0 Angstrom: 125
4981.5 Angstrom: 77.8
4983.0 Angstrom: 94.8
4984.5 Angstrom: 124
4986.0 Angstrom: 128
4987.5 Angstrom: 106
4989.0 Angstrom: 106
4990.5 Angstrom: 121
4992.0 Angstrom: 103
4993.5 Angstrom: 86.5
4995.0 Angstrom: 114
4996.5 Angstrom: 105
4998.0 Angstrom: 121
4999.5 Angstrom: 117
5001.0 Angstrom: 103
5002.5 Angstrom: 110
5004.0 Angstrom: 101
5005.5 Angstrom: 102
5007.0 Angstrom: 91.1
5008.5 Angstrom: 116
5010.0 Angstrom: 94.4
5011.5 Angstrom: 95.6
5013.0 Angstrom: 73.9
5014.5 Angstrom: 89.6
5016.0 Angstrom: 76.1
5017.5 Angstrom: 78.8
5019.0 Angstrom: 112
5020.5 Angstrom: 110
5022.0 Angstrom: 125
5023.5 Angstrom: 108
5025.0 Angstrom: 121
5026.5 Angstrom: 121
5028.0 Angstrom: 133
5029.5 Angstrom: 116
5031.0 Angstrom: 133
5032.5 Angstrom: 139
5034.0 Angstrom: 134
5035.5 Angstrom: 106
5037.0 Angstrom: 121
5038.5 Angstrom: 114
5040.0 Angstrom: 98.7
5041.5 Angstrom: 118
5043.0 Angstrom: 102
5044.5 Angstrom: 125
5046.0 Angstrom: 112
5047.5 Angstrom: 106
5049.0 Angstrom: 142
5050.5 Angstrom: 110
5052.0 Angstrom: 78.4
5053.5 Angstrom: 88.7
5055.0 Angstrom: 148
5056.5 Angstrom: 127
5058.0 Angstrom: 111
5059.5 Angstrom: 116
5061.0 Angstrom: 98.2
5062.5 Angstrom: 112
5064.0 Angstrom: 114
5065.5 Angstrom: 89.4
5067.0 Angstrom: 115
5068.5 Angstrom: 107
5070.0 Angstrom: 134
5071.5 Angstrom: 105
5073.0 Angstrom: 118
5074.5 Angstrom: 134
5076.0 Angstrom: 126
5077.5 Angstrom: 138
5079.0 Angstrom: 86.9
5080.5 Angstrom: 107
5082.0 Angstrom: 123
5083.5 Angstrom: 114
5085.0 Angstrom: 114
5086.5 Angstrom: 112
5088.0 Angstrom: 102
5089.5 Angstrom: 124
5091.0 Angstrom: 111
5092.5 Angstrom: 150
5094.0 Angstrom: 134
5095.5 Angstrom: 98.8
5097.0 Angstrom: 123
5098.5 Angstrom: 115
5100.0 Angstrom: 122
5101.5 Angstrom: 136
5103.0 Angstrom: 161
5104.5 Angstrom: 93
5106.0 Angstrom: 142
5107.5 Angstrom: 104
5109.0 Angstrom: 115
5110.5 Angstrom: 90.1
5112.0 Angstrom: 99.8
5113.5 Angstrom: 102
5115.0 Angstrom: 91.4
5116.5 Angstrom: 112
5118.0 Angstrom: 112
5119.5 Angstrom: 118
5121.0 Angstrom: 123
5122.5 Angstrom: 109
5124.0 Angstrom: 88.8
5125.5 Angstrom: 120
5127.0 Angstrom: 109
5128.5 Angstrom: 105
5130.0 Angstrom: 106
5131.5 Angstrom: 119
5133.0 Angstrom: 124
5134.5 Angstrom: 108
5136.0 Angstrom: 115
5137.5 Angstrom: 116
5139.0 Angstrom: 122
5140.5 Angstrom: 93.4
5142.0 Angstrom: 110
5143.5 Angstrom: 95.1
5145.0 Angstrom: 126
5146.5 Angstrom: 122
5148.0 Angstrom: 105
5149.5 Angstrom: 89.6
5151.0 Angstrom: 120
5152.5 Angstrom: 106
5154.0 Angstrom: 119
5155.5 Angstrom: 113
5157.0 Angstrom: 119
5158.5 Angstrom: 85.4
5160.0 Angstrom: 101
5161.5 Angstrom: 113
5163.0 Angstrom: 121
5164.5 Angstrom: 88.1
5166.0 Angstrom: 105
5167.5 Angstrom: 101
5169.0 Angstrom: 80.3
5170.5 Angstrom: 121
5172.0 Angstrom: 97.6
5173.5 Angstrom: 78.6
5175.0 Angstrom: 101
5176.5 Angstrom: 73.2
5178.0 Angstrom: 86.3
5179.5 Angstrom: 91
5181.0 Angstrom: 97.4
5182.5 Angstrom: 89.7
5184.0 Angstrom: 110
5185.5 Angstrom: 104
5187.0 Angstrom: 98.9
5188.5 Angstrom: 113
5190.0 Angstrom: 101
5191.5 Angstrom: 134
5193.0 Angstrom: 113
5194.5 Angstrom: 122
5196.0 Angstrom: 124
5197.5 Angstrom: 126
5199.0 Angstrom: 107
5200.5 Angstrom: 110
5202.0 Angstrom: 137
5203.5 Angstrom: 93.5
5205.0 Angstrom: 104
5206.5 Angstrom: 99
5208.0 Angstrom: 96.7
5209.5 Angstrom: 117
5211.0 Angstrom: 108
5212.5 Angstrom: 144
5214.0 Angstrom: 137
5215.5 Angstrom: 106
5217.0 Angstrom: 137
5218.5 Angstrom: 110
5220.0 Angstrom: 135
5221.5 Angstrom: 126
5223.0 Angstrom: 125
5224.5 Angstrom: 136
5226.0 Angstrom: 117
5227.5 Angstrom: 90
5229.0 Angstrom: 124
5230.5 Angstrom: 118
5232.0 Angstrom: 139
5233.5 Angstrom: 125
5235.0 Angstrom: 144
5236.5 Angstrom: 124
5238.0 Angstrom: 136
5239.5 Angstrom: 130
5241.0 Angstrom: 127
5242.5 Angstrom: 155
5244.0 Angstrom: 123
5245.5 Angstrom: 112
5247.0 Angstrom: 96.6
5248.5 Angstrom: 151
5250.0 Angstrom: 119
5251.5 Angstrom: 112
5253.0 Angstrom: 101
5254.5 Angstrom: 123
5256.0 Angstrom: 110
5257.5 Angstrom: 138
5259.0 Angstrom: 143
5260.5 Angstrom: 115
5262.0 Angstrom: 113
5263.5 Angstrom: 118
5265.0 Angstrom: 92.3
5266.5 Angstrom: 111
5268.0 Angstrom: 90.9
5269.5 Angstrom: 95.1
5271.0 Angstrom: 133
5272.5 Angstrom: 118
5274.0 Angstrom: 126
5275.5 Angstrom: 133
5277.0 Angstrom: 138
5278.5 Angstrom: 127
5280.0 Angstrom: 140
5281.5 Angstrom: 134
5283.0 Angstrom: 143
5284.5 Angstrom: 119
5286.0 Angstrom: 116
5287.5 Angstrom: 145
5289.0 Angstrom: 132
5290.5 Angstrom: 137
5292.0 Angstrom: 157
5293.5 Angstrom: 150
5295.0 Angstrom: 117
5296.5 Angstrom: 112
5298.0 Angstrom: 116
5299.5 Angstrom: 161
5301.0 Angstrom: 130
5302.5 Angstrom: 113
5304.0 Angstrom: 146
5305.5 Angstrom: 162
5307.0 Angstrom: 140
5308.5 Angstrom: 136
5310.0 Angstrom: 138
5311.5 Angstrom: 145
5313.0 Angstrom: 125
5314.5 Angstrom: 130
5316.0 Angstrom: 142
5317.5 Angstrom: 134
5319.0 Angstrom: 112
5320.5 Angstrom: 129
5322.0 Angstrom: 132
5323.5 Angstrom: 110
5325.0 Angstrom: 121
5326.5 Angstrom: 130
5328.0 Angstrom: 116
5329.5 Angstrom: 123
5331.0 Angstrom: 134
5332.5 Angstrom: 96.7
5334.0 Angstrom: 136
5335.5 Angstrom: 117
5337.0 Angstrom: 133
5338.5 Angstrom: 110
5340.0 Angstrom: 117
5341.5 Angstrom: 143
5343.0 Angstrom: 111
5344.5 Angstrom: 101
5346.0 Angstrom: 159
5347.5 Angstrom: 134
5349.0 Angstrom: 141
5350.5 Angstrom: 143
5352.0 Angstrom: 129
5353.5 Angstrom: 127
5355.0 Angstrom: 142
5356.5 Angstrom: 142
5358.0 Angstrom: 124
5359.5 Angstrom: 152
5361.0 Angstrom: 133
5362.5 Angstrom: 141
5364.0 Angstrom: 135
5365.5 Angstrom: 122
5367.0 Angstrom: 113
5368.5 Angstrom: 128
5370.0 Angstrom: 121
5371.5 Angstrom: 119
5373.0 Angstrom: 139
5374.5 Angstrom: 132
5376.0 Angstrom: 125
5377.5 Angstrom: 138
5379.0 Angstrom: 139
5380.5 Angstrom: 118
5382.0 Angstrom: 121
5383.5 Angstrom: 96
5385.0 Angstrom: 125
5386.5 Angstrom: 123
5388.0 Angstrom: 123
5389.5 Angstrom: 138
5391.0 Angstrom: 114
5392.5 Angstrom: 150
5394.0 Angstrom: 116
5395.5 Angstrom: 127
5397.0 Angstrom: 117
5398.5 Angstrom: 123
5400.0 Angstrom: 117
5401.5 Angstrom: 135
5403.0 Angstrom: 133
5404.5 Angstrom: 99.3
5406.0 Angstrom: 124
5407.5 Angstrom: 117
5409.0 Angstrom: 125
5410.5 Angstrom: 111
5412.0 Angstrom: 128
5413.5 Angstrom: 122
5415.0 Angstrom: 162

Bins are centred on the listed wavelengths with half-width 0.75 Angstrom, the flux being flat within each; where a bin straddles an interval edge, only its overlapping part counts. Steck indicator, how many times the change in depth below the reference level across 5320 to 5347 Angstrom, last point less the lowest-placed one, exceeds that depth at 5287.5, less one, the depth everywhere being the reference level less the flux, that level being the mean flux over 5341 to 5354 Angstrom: 1.3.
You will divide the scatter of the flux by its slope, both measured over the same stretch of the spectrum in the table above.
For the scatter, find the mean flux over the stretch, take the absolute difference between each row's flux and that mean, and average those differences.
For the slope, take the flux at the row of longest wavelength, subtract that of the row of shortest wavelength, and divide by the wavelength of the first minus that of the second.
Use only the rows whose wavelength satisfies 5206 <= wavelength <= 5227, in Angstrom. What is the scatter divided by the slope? 14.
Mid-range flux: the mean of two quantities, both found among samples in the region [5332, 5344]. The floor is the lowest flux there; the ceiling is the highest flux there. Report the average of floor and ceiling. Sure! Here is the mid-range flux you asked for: 120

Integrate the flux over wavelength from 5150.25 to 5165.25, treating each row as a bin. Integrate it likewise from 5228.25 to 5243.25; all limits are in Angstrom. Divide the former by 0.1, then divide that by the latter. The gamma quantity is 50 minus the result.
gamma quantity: 41.8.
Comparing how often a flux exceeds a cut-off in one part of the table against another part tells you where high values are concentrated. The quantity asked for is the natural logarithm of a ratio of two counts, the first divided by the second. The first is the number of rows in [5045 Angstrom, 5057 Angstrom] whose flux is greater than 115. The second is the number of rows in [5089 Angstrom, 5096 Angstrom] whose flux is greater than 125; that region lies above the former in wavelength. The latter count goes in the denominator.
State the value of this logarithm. 0.41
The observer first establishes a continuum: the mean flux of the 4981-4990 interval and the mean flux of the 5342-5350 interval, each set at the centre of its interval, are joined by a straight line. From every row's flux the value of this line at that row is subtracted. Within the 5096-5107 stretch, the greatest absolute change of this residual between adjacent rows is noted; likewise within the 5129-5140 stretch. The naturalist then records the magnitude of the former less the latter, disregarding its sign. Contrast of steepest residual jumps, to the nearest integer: 52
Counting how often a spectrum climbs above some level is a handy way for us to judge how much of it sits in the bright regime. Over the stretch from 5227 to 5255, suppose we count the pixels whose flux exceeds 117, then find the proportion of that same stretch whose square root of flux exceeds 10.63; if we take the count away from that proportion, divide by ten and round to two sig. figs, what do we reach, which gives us -1.3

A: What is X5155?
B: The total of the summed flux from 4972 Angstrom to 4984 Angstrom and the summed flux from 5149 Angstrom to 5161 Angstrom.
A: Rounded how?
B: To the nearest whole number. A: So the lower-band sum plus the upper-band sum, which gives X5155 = 1684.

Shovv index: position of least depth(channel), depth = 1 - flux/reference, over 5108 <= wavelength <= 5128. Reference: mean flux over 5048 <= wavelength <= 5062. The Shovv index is 5121.0 Angstrom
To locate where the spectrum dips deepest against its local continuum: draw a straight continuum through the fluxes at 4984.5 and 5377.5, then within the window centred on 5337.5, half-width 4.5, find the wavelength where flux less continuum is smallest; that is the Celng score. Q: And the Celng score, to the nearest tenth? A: 5338.5 Angstrom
